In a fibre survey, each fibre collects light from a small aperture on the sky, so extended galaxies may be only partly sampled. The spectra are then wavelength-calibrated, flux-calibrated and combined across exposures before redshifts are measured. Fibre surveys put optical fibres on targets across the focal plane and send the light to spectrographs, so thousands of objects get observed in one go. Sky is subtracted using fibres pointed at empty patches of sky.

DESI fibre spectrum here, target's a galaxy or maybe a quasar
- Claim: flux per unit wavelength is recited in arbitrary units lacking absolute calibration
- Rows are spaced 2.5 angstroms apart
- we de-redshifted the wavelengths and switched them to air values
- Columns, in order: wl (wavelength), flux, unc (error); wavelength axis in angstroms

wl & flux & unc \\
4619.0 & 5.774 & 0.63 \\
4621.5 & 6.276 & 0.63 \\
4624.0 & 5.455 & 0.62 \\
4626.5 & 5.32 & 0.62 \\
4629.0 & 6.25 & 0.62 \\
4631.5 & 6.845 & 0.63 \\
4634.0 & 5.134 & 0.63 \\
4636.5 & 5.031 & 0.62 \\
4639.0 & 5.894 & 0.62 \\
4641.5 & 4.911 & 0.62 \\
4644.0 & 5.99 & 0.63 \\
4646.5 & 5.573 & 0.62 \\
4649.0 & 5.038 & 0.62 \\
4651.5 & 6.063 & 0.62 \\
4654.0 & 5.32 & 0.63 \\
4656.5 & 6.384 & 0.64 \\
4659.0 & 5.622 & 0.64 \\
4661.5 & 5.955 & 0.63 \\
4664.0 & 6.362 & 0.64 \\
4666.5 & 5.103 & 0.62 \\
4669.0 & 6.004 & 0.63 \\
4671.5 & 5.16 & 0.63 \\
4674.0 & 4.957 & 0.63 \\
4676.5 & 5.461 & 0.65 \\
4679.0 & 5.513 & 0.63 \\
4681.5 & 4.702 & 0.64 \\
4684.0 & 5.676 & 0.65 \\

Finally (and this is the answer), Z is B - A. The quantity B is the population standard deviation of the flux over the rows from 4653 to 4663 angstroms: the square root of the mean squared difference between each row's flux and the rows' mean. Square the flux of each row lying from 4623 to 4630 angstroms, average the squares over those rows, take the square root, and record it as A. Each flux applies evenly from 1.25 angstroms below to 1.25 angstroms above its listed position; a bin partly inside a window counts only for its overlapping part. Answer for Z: -5.29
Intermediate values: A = 5.69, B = 0.40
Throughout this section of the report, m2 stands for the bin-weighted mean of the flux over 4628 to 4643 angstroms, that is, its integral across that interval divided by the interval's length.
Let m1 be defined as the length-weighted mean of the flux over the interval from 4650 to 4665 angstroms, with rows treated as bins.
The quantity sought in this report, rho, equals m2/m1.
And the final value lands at 0.96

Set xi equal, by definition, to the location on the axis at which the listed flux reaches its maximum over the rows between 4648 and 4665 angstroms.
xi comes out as 4656.5 angstroms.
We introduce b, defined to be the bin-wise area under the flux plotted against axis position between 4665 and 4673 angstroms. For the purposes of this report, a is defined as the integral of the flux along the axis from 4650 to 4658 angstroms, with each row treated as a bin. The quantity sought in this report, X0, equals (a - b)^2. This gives 13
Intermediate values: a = 47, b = 43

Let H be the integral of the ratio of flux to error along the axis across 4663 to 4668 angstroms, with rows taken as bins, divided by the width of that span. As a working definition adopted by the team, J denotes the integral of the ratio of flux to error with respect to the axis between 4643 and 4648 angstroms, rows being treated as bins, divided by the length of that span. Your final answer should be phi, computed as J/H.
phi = 1.01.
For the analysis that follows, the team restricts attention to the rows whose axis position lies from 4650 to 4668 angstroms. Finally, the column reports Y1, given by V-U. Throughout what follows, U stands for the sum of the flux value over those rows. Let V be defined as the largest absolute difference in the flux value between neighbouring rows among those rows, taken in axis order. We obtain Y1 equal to -40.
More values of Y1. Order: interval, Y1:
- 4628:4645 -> -38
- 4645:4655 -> -21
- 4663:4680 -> -37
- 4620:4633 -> -29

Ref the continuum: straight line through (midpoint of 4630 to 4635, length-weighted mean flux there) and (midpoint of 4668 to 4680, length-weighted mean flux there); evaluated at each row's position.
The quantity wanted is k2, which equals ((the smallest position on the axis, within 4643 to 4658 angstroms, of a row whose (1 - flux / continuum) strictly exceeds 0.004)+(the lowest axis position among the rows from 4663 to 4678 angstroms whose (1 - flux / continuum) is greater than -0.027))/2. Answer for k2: 4656.5 angstroms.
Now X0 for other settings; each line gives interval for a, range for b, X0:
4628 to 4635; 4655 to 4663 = 26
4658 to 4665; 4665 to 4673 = 3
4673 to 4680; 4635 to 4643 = 27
